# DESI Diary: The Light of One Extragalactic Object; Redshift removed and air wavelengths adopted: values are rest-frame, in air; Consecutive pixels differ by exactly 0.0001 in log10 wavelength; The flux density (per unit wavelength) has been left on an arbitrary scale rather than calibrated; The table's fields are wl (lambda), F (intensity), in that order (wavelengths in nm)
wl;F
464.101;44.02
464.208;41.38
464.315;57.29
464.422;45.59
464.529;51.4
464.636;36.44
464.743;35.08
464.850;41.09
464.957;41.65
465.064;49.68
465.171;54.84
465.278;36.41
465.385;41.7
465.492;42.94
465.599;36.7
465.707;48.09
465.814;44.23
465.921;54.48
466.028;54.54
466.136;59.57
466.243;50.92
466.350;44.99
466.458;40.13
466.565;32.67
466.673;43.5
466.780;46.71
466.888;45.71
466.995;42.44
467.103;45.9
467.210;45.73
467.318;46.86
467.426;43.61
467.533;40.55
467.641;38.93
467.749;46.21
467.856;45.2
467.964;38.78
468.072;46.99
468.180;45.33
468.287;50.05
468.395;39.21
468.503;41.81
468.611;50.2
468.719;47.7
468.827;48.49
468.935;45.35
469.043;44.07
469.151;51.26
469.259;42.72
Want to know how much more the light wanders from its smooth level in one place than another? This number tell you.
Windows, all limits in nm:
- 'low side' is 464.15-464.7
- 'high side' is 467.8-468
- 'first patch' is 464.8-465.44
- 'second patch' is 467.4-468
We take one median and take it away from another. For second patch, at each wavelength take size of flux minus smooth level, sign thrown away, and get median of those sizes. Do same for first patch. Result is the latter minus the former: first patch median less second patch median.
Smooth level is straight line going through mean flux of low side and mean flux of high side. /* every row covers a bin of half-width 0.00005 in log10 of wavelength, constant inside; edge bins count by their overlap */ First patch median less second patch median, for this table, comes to 1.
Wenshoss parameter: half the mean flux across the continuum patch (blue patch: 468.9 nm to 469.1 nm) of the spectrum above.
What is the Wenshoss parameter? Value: 22.4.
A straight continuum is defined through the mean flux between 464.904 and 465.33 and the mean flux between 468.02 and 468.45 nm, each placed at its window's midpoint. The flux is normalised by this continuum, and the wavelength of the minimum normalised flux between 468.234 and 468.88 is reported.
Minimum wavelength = 468.395 nm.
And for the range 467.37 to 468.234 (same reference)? 467.964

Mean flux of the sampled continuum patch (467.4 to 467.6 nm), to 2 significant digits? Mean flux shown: 42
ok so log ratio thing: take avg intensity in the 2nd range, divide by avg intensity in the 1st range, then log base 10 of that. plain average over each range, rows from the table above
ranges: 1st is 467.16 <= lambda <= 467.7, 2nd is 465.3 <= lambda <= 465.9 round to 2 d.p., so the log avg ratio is 0.00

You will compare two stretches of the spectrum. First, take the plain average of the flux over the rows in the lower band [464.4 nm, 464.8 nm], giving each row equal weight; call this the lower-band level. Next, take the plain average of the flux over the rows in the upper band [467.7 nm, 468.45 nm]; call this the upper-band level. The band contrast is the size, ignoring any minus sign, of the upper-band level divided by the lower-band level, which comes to 1.06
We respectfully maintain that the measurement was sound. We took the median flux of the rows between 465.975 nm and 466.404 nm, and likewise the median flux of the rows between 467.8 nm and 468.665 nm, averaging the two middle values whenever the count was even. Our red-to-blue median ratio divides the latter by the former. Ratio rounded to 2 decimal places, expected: 0.86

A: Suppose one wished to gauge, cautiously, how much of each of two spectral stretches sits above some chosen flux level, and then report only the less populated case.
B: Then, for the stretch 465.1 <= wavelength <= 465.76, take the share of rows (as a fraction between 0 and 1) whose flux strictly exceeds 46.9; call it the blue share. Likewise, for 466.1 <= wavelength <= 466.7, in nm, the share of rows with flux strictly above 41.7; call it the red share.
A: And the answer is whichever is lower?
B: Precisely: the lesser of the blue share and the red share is 0.33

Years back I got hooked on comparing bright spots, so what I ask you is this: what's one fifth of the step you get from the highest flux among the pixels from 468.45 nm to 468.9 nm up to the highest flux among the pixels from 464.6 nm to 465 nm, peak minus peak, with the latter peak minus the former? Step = -1.7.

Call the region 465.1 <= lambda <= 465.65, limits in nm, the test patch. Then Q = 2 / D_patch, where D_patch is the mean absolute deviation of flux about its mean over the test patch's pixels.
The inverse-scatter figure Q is 0.4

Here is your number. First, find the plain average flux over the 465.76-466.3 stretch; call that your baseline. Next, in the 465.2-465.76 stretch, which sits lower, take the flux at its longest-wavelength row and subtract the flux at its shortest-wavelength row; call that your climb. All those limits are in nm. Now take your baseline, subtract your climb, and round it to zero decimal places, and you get 41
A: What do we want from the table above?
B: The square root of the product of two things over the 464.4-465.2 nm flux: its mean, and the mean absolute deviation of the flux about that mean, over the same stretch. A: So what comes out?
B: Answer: 16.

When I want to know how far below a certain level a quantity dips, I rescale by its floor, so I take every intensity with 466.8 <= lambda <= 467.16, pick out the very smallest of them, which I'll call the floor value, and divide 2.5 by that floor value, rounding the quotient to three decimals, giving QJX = 0.059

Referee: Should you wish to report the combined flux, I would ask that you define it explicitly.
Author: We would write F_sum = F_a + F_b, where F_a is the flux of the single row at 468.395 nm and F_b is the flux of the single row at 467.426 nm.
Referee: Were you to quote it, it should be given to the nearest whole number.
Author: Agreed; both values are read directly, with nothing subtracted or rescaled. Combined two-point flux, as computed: 83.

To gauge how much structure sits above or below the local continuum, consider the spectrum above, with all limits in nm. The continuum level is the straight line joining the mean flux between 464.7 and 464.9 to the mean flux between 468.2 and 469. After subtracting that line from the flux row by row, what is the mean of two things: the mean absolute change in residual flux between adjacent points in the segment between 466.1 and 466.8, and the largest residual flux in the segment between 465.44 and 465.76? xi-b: 7.5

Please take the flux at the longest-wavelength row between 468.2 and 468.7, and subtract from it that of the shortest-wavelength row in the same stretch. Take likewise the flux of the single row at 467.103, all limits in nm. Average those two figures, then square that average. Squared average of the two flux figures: 530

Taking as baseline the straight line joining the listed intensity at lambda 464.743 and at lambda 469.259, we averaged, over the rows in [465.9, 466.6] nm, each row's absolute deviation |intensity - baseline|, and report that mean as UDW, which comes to 12.1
